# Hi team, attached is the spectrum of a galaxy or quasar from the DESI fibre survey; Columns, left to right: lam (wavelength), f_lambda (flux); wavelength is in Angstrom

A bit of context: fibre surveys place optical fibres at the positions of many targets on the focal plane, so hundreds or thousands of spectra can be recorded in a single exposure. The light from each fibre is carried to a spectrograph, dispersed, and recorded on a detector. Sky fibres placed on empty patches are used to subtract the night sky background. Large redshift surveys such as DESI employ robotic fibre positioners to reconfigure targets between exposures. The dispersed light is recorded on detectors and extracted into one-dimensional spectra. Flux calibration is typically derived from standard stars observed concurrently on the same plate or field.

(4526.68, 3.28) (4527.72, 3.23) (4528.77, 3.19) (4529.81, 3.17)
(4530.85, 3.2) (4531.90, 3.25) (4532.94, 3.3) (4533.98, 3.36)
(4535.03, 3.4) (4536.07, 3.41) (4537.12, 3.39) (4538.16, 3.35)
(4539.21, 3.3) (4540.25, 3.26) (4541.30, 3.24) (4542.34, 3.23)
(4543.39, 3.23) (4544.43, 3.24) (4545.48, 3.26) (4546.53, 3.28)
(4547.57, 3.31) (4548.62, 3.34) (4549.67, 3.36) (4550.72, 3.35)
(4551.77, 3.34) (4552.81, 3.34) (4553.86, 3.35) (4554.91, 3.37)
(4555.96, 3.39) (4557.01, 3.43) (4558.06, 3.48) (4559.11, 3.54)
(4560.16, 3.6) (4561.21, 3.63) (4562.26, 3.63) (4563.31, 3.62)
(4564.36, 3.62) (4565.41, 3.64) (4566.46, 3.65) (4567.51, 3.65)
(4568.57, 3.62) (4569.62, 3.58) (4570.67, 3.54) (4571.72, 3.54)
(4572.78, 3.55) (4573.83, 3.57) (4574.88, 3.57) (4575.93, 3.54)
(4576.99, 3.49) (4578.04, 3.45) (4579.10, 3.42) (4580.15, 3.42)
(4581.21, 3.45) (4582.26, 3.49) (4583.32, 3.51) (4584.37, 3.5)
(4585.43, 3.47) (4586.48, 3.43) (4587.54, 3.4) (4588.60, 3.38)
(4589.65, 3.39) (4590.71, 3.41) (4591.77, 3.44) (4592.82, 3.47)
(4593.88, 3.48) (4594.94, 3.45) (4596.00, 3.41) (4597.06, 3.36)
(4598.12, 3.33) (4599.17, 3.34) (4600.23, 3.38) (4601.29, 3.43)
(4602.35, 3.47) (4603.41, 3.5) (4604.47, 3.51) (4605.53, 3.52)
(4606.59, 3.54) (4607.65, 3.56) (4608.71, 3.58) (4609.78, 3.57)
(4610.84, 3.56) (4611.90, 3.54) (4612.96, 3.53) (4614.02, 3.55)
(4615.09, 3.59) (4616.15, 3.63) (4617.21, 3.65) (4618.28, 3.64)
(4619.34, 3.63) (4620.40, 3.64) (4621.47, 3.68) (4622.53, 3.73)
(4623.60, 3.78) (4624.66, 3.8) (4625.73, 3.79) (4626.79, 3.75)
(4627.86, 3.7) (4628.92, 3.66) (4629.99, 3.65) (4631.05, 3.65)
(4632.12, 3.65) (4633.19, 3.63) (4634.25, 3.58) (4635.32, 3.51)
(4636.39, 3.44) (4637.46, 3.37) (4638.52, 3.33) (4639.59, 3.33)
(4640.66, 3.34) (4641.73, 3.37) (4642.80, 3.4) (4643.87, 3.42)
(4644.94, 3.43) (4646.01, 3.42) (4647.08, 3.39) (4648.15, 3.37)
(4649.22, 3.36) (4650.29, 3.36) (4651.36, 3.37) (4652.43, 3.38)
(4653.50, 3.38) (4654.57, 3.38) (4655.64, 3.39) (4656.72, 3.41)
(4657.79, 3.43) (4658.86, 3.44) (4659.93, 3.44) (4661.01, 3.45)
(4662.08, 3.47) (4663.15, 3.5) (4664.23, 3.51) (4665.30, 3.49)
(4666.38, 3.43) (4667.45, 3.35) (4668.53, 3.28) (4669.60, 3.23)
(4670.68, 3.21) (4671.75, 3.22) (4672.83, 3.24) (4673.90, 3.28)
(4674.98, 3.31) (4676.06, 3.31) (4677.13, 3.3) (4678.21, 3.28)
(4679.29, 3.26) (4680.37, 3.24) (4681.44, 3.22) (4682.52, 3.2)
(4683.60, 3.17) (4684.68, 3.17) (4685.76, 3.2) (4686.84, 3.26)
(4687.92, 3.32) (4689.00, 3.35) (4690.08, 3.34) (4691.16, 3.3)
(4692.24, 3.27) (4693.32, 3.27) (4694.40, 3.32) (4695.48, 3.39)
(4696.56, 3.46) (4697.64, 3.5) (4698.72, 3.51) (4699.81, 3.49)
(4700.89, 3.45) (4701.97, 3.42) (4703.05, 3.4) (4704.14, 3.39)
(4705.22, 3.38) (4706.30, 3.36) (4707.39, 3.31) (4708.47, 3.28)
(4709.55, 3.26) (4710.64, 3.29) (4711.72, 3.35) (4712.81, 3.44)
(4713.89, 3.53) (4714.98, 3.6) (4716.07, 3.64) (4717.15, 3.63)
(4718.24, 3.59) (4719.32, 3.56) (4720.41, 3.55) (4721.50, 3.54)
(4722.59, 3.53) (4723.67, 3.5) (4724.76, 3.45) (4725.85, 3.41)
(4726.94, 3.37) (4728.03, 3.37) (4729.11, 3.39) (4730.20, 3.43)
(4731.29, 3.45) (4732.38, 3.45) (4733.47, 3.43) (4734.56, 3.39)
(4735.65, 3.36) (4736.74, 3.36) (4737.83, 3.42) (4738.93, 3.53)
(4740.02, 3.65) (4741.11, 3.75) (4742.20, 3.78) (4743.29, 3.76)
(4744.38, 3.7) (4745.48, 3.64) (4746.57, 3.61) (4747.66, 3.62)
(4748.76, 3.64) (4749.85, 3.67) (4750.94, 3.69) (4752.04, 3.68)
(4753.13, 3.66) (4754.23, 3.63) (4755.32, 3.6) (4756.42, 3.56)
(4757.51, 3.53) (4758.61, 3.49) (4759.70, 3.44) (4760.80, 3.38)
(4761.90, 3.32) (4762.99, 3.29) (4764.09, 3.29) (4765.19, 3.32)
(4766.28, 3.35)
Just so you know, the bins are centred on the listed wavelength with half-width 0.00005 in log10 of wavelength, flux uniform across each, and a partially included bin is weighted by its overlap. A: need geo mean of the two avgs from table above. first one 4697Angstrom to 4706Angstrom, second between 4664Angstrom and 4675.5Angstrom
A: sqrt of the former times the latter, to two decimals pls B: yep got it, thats 3.38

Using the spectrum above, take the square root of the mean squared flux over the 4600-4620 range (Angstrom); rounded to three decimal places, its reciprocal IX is 0.282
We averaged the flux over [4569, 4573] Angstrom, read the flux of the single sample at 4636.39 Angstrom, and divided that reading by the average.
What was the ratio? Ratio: 0.97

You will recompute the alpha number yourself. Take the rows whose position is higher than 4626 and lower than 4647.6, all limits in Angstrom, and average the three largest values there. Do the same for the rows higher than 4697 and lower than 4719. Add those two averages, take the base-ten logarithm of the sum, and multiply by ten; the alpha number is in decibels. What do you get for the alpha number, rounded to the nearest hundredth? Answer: 8.65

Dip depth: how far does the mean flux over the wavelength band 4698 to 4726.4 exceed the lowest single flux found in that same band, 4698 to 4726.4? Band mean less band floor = 0.196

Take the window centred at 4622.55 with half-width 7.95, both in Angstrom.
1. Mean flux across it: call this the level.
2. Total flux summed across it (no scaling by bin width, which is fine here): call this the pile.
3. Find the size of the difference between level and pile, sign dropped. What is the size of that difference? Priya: 51.6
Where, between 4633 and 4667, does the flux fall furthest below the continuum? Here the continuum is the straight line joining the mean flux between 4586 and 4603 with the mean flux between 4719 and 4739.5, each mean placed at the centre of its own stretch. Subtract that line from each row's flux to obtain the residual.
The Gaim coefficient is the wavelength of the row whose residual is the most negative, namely 4639.59 Angstrom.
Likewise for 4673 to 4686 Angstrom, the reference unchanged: 4684.68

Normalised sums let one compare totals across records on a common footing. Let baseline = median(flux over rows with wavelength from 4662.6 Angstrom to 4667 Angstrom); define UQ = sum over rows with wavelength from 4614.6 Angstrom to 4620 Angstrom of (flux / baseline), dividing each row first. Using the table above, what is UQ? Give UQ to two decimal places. 5.19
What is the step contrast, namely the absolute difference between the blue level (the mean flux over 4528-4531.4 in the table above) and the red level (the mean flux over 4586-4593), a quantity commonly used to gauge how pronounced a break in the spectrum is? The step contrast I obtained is 0.23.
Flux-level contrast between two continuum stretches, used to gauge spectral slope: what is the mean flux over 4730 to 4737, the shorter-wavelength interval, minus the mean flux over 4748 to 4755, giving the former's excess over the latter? -0.25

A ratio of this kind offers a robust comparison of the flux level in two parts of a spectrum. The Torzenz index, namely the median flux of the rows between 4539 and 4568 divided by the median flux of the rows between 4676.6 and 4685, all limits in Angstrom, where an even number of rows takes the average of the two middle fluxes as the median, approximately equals 1.04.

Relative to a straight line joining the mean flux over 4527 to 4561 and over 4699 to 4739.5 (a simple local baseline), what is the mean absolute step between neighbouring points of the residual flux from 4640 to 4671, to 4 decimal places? 0.0218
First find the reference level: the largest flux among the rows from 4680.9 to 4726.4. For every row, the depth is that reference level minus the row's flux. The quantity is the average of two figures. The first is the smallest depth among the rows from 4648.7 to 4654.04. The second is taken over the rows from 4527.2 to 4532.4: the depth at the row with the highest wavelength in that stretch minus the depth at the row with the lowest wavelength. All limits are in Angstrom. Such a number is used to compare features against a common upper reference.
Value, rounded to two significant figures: 0.12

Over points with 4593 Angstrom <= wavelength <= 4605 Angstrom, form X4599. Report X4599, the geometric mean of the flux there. 3.42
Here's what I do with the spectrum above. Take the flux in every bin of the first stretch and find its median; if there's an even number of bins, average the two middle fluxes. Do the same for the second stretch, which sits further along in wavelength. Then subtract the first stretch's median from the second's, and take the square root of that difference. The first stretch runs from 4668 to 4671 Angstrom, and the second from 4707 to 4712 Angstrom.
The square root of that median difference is 0.24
